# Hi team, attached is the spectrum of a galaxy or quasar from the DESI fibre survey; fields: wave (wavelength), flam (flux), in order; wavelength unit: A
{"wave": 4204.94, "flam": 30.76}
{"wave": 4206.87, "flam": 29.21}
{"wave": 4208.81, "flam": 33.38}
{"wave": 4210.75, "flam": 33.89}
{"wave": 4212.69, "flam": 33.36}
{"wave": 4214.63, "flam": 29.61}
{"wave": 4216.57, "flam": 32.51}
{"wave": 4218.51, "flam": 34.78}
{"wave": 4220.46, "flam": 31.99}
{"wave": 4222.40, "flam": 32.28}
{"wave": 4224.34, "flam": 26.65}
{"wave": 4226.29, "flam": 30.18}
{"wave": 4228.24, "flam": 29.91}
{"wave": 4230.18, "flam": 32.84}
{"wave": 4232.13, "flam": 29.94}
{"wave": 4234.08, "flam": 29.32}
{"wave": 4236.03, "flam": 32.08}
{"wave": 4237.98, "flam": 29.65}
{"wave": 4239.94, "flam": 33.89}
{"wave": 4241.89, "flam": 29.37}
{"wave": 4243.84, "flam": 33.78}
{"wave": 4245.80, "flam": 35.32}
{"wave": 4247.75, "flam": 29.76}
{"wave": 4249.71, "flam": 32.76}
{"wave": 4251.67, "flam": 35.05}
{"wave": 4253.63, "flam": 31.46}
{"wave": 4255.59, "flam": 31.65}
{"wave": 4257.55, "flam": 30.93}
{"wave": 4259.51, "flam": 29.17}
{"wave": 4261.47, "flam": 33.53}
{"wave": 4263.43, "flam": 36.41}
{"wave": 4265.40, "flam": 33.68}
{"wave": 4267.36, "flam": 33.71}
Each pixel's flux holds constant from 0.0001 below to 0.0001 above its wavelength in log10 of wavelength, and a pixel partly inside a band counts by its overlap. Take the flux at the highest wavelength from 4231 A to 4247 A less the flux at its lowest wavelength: 5.4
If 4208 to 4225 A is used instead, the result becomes -6.7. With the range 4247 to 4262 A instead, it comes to 3.8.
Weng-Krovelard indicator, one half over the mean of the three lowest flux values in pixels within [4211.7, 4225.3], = 0.0170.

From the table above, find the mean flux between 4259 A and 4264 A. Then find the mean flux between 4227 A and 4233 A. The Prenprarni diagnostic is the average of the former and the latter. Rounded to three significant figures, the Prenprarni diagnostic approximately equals 32.0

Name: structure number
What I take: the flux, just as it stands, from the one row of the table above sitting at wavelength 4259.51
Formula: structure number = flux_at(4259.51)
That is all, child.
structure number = 29.17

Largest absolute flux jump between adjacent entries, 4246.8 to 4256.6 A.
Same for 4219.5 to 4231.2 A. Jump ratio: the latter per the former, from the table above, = 1.6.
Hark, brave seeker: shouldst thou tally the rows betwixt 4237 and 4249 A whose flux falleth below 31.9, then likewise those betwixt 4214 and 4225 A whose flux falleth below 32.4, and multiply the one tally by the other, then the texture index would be 12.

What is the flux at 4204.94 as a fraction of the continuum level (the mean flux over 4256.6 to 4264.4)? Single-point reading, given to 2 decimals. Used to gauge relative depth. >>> 0.95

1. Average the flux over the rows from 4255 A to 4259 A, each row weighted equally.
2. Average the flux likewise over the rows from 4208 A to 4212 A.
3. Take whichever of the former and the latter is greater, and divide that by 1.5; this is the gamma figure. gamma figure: 22.4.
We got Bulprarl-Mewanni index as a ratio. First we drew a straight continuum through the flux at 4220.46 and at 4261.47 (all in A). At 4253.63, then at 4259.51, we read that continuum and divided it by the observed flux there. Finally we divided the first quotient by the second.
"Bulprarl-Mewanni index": 0.92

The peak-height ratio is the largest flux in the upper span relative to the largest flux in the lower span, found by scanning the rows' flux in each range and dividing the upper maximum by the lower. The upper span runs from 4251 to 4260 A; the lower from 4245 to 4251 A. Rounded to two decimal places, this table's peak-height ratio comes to 0.99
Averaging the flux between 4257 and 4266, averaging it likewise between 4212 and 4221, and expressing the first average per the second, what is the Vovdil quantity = 1.01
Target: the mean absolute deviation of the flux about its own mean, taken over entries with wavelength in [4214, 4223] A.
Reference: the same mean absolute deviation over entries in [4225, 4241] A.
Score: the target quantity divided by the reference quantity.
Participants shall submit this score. 0.78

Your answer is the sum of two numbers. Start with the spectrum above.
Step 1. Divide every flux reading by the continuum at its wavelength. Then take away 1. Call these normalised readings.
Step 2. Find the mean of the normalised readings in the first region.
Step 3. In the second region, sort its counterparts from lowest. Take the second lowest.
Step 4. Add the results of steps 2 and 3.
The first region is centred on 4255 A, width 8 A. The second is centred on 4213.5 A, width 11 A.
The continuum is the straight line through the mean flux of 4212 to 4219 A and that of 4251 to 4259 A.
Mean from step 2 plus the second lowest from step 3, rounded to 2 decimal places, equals 0.00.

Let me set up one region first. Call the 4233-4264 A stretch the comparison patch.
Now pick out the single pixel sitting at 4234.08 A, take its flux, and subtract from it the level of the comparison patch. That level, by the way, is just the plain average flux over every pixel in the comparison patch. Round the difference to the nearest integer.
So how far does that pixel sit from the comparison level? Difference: -3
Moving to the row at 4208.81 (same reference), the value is 1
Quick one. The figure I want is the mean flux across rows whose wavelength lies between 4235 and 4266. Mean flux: 32.4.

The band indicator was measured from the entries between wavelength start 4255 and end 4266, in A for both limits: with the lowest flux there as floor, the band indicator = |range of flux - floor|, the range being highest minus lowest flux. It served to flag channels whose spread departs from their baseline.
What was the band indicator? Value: 21.9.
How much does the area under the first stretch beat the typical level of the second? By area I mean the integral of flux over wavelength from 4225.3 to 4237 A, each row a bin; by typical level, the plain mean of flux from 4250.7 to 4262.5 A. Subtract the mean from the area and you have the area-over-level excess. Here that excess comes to 327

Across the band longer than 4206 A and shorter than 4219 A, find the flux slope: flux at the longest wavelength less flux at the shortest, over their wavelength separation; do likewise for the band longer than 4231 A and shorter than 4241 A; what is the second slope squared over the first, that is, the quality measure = 0.53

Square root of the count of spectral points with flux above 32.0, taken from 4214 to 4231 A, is 2.0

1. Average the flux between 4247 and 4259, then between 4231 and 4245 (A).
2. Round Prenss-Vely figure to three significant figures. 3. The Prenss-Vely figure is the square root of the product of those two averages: 31.5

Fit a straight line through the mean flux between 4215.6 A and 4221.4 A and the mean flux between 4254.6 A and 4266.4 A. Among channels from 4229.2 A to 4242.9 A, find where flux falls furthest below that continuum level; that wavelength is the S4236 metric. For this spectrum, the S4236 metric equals 4234.08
